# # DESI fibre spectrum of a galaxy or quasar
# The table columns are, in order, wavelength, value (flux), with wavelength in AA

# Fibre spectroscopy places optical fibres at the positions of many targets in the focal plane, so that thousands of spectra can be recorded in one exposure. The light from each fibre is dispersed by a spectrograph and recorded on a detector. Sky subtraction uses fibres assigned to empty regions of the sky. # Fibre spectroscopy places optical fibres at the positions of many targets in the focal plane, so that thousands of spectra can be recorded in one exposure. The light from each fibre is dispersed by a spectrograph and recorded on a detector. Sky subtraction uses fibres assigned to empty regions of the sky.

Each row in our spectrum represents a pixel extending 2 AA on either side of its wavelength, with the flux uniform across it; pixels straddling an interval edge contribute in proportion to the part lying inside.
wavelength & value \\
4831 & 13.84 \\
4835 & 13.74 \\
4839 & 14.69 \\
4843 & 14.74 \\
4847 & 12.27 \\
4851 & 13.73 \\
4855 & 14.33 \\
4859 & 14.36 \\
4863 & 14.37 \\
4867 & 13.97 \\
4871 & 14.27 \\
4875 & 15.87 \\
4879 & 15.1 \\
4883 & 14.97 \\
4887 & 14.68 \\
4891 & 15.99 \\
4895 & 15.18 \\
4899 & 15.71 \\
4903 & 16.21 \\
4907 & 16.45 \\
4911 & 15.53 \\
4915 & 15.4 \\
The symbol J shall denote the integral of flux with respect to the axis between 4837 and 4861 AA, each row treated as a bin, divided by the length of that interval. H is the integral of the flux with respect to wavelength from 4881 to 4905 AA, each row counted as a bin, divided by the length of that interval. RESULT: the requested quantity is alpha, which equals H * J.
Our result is 217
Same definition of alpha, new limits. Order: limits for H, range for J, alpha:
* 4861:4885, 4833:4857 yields 205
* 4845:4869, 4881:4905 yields 214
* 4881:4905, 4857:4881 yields 227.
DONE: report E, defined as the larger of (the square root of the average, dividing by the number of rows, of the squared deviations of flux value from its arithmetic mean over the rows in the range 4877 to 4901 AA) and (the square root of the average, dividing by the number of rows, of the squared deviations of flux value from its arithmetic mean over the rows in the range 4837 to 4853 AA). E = 1.00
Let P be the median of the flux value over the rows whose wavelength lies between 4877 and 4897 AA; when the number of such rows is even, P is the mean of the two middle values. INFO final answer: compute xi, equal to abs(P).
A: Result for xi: 15.1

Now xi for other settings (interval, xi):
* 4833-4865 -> 14.3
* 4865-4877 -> 14.3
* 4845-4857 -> 13.7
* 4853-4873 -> 14.3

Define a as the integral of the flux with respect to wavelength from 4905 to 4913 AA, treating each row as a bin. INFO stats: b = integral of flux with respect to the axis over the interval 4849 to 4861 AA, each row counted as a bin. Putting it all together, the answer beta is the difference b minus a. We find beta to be 42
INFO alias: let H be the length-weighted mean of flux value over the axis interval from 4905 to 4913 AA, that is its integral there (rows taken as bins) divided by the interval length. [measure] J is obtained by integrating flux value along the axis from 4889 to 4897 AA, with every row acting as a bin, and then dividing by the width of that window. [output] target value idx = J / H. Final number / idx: 0.97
